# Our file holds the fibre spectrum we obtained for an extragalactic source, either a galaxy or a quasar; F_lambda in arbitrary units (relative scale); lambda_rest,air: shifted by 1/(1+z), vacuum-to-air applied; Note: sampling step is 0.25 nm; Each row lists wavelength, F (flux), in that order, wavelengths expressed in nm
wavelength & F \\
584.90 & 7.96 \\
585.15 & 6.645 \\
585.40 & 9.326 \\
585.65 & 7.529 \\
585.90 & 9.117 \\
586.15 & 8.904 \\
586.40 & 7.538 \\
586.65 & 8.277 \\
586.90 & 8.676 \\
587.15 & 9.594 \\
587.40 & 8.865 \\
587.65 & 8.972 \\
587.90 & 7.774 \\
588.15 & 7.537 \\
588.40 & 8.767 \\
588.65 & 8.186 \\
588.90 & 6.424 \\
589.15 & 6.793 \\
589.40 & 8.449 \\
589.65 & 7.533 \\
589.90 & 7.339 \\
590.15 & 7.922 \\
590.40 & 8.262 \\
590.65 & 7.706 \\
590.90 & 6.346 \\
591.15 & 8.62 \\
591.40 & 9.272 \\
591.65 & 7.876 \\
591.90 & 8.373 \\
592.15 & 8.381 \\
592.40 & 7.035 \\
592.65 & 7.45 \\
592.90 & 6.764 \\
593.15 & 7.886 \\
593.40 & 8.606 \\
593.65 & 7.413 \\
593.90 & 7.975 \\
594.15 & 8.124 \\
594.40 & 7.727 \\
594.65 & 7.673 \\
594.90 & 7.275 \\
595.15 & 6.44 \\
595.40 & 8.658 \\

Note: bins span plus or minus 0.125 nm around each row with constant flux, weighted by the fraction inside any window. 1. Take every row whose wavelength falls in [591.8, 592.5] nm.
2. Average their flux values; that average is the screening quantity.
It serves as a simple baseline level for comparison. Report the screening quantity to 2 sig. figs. 7.9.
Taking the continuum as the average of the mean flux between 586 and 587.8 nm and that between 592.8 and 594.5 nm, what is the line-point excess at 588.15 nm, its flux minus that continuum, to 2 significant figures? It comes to -0.70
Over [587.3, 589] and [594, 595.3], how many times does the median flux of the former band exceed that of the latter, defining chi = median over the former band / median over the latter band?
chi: 1.07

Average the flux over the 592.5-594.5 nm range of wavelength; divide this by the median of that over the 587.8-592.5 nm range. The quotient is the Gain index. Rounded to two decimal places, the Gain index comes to 0.98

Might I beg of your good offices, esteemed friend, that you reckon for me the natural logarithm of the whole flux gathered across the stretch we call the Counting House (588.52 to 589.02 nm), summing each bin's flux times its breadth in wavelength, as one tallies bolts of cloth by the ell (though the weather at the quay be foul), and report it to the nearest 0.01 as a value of 1.30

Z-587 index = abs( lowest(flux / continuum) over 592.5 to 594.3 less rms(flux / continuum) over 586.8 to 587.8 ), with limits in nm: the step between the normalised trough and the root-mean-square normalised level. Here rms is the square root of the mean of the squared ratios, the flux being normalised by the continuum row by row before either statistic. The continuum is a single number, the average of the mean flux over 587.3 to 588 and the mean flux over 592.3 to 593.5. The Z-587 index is 0.28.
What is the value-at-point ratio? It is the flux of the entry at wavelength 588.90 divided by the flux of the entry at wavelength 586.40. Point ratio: 0.85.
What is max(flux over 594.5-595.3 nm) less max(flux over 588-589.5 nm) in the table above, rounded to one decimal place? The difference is -1.1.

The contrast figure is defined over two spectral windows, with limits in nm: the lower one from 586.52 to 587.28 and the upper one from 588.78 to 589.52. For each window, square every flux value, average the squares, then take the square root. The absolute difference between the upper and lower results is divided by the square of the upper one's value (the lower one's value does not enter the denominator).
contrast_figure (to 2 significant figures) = 0.030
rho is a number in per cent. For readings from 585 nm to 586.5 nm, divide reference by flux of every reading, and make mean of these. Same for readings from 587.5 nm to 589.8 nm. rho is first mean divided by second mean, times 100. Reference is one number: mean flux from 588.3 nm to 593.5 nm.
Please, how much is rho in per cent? 96.1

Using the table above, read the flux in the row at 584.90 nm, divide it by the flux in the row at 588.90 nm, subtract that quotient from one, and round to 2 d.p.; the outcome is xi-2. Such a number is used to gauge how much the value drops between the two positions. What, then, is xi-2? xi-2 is -0.24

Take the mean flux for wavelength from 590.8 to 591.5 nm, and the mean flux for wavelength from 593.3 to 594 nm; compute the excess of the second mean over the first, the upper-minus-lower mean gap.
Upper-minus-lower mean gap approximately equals -0.1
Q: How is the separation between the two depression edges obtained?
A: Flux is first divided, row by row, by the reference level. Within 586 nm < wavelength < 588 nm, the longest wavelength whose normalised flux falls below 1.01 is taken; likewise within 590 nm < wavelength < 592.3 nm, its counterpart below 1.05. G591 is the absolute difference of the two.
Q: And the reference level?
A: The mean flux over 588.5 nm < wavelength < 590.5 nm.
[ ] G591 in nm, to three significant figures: 5.25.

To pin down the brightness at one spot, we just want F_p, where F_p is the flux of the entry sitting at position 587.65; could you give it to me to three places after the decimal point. 8.972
